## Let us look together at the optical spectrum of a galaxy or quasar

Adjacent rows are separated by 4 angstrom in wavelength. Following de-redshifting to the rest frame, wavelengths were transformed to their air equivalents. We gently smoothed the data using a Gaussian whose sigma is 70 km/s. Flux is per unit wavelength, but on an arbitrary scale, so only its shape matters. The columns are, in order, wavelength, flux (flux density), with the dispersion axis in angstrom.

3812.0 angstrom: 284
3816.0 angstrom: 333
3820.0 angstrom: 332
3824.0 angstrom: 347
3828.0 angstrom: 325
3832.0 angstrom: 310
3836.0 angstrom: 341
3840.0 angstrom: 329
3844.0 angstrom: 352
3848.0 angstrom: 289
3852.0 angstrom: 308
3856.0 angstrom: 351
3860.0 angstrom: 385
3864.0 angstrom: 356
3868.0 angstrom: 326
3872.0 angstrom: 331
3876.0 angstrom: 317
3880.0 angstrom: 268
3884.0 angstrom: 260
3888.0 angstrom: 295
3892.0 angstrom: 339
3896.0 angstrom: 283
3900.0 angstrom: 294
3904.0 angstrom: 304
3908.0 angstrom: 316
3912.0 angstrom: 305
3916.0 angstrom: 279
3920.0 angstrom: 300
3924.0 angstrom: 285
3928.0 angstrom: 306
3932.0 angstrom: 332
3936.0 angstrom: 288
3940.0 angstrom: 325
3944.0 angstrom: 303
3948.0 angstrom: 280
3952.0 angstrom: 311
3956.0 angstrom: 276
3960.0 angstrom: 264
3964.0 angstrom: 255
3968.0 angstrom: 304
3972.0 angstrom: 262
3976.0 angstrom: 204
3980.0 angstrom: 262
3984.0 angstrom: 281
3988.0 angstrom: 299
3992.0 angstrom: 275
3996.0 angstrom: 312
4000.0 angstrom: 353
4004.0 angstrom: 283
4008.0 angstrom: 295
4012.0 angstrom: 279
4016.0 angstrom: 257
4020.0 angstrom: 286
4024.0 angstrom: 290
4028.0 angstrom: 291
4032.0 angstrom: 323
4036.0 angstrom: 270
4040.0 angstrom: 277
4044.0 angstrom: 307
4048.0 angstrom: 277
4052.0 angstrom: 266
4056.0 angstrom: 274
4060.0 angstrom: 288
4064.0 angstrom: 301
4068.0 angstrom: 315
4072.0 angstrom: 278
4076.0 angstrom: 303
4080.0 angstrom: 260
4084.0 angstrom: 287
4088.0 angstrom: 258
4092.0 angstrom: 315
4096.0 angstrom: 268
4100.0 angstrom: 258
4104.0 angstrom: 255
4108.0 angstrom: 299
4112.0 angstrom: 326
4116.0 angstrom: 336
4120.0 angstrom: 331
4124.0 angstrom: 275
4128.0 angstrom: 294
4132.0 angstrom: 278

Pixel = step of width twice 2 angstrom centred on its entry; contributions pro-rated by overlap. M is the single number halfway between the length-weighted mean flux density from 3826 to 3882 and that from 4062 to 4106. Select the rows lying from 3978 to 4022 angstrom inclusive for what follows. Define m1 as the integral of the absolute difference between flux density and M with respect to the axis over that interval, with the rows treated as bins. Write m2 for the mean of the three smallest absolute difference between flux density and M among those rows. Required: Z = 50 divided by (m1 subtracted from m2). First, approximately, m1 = 1123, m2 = 7.6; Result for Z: -0.045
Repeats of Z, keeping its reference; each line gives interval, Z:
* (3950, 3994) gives -0.034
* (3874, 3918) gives -0.060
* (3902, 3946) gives -0.097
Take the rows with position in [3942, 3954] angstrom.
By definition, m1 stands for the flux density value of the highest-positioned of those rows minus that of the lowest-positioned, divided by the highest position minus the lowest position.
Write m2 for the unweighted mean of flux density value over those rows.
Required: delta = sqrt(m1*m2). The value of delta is 17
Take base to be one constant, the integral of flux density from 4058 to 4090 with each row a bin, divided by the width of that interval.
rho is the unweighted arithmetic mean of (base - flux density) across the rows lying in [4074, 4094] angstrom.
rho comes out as 2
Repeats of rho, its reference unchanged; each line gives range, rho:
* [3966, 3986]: 24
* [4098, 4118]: -9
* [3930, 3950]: -19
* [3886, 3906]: -17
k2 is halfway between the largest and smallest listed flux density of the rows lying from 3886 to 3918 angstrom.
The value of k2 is 309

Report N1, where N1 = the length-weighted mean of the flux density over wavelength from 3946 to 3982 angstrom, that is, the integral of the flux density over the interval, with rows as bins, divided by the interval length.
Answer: 269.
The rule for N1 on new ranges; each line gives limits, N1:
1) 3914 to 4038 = 288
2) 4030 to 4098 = 286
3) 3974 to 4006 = 284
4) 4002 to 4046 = 287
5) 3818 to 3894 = 324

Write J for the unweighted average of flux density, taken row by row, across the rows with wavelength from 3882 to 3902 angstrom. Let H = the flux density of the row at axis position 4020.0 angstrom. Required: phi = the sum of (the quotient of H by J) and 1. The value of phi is 1.97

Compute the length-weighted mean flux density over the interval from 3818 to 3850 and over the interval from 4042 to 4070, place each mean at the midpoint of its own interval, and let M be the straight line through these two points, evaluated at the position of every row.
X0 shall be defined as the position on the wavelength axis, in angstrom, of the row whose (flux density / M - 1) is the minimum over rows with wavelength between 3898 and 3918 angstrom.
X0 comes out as 3916.0 angstrom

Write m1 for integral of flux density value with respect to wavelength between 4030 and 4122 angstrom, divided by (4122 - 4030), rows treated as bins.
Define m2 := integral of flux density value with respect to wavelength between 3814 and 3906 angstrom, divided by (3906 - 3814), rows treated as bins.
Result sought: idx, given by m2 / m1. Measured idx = 1.11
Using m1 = 290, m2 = 321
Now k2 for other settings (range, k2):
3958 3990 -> 254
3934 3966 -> 290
